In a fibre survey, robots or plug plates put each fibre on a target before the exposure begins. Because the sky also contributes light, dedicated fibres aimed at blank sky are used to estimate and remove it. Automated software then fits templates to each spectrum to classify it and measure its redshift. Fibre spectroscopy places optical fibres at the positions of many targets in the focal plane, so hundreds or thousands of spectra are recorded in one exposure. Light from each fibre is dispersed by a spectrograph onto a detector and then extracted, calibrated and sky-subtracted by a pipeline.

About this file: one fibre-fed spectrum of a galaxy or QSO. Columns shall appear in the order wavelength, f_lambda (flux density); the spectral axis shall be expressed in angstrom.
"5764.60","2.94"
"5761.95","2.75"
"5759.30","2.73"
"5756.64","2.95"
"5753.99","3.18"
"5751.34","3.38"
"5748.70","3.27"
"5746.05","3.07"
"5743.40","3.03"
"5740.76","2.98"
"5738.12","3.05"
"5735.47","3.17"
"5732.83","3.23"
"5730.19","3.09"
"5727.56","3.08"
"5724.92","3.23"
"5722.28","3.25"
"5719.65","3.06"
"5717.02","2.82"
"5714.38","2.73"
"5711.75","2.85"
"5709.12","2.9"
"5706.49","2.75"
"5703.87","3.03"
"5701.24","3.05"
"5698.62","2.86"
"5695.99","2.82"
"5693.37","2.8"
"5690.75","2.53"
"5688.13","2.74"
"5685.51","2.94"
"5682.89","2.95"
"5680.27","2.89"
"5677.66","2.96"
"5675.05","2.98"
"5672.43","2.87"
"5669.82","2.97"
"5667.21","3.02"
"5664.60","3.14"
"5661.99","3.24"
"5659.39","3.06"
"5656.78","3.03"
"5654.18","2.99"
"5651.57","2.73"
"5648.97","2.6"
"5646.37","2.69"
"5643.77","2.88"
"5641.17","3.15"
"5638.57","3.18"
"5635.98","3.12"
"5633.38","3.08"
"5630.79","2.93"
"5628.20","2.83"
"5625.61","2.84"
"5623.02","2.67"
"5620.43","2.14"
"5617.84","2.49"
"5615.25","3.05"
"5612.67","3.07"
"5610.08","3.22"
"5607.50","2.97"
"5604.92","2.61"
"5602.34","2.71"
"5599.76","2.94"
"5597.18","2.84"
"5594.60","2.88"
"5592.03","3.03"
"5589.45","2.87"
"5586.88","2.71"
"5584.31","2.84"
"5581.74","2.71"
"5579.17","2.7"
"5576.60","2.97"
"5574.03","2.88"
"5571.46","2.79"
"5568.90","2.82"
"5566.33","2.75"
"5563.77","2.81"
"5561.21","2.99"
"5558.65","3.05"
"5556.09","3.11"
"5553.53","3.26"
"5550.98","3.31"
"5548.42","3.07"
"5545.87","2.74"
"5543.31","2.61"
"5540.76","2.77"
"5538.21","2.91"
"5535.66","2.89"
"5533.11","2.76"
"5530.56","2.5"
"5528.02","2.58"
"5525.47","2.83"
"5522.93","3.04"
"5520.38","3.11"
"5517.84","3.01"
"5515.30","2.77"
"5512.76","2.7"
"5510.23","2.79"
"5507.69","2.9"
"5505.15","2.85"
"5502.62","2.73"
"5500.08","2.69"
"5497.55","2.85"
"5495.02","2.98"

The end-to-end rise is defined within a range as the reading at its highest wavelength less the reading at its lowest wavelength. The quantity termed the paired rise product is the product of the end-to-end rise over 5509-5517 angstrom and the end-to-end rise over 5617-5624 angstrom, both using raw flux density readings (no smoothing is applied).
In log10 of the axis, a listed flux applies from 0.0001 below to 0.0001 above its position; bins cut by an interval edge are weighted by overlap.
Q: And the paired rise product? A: -0.004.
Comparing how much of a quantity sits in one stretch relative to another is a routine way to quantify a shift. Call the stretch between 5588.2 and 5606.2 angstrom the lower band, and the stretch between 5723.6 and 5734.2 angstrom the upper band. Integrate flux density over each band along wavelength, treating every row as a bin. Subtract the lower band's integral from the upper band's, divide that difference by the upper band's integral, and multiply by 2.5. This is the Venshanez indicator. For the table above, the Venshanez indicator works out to -1.3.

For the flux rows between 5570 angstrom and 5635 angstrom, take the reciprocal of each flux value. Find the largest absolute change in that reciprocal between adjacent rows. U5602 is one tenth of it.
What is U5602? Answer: 0.0093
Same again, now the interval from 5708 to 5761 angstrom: 0.0028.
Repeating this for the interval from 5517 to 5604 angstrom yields 0.0039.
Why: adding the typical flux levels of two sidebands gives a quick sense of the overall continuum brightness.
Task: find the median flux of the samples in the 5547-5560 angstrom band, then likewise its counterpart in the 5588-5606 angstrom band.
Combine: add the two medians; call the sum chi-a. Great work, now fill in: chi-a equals 5.98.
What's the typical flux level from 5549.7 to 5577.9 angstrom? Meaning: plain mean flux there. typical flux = 2.976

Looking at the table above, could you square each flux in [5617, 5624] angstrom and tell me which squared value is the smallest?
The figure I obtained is 4.6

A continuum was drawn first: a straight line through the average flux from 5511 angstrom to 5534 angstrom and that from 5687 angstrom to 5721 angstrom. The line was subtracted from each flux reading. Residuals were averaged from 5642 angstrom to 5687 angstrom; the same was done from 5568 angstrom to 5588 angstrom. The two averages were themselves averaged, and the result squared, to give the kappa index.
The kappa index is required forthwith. 0.0018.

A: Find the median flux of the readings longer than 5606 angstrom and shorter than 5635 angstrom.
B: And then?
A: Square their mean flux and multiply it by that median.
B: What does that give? 23.7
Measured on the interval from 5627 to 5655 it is 25.1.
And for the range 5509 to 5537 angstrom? 22.1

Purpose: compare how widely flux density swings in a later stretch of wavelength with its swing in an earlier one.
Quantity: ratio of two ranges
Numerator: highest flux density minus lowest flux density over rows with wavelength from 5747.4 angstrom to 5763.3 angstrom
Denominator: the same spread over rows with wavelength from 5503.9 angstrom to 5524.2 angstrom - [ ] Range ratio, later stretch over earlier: 1.6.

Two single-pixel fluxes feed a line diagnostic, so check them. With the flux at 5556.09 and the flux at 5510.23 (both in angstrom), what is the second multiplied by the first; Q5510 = 8.7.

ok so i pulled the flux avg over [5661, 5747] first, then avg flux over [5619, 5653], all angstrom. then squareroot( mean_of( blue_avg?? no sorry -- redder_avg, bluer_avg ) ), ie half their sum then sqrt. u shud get 1.70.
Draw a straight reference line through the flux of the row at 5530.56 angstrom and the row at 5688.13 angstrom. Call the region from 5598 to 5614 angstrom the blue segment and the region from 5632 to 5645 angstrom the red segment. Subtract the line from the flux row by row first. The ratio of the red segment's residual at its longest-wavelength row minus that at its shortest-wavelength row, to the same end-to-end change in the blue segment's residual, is -2.0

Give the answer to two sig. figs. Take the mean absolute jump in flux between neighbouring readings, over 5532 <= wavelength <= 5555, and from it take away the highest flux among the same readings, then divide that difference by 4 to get -0.79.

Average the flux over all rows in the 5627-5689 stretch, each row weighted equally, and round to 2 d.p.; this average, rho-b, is 2.96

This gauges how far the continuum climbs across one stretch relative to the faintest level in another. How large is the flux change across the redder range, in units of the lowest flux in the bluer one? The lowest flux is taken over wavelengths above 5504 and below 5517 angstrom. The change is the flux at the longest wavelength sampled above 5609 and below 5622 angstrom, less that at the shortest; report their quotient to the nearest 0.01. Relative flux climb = -0.40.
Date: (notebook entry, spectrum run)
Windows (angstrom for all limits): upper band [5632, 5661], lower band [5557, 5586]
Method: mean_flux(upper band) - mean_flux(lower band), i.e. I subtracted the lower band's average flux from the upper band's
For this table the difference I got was 0.11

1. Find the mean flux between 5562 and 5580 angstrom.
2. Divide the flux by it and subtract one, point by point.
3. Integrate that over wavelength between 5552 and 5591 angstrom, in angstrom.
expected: 0.9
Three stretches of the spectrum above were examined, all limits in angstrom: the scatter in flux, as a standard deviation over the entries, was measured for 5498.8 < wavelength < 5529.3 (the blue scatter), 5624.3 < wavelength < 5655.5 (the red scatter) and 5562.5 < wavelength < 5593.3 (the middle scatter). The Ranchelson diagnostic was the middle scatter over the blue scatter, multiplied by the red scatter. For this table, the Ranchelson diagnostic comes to 0.12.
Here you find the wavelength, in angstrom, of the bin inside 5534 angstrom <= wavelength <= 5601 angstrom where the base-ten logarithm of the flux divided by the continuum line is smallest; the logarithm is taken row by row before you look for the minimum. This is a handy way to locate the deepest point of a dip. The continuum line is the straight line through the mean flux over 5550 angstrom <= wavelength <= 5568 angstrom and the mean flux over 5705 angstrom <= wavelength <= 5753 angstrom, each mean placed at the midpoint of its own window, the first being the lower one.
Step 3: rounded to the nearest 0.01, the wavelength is 5543.31 angstrom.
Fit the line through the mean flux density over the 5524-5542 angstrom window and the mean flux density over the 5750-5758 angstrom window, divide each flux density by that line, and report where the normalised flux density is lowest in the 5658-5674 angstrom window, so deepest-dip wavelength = 5672.43 angstrom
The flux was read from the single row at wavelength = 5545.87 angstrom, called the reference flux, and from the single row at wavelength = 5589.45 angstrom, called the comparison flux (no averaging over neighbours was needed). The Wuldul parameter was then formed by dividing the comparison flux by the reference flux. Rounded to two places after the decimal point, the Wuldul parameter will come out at 1.05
